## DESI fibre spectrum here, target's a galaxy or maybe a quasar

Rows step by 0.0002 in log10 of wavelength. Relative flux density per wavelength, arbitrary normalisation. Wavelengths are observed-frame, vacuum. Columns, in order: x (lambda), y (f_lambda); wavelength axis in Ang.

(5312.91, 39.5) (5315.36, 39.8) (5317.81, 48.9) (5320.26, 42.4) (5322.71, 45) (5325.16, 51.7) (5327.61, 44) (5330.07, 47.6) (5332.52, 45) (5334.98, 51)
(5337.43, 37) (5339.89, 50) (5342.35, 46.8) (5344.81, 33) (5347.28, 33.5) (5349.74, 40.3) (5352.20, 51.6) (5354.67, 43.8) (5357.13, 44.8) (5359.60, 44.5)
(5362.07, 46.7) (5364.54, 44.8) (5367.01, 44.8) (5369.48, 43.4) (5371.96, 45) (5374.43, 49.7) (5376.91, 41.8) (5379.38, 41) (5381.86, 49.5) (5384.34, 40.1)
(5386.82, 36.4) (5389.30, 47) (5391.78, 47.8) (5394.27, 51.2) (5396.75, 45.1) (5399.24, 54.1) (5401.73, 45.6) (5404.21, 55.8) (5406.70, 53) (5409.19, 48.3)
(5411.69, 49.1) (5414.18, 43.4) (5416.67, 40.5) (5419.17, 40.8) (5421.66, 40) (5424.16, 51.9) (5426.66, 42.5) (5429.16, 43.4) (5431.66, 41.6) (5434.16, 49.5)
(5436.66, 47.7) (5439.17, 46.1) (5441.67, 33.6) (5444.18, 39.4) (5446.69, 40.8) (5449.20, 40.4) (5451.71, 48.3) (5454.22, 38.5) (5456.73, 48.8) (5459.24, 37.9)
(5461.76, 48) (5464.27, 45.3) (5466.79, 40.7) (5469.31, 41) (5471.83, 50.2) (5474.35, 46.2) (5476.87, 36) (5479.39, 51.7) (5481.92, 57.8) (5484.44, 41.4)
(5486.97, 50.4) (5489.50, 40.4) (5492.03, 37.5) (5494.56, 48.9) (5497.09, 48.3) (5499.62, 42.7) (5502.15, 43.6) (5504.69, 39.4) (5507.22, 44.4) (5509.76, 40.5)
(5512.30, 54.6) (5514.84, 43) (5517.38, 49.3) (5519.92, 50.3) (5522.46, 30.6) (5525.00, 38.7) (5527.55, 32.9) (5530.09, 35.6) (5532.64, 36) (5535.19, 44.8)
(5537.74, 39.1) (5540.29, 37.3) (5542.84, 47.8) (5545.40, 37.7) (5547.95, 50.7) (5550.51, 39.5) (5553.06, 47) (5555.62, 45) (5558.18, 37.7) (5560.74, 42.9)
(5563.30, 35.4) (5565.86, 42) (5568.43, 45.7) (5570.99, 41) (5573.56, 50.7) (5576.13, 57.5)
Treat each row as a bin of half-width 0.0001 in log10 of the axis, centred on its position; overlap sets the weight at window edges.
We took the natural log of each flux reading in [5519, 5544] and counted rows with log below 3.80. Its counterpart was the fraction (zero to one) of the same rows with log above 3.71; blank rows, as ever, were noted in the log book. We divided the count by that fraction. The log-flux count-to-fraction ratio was 23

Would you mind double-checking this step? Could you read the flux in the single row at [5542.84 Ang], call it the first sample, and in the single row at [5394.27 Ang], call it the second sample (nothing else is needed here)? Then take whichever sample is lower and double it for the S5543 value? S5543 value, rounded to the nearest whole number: 96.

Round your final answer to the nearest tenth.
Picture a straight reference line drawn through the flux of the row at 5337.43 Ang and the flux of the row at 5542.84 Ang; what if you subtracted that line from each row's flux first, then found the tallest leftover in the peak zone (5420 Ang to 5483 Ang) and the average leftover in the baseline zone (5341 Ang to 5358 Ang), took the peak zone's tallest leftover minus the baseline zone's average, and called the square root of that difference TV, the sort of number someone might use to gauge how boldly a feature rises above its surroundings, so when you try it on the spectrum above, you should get 3.0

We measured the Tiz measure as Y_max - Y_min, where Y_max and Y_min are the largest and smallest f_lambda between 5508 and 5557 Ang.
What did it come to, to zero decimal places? 24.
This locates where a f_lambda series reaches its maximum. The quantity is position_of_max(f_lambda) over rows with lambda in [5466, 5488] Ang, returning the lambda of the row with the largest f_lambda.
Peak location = 5481.92 Ang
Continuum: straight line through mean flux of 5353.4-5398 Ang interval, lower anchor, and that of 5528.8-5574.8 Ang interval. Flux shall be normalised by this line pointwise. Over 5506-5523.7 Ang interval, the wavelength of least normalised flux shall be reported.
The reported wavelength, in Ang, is 5522.46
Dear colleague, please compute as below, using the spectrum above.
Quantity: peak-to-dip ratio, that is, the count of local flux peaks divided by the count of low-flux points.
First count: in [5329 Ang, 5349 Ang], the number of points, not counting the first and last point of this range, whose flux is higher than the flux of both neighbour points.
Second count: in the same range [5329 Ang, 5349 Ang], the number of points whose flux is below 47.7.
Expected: 0.33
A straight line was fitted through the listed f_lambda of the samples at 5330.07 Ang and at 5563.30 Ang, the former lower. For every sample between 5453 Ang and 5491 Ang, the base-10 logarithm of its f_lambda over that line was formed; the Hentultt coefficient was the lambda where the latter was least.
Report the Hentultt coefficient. 5476.87 Ang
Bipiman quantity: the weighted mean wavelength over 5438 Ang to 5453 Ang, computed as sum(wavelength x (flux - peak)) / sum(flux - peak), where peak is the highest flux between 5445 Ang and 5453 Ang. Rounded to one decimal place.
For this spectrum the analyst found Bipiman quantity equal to 5444.4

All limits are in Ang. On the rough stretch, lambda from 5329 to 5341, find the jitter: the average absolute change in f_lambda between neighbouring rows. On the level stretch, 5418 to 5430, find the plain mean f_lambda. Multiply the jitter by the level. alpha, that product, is 389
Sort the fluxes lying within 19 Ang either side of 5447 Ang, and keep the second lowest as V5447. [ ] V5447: 37.9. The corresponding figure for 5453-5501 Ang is 37.5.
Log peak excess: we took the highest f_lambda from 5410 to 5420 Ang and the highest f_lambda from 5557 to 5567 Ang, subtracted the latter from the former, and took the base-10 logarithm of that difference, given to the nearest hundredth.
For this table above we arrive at 0.79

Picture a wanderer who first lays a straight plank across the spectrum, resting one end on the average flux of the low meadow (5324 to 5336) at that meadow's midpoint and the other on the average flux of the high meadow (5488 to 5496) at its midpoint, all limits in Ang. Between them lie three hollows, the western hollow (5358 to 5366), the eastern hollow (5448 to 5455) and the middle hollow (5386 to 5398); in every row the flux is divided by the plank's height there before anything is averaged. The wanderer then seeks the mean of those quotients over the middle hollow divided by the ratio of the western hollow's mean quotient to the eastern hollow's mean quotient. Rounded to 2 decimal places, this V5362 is 1.00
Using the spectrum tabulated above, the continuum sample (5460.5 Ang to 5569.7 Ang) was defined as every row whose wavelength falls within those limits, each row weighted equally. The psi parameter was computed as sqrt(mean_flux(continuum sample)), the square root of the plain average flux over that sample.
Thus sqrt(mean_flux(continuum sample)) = 6.57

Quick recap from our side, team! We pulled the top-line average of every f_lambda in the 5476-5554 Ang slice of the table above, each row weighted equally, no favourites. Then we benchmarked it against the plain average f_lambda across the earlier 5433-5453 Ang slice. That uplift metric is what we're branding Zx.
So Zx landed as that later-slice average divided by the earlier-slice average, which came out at 1.00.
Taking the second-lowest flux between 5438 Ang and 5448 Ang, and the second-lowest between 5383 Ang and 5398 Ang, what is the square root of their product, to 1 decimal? 39.7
